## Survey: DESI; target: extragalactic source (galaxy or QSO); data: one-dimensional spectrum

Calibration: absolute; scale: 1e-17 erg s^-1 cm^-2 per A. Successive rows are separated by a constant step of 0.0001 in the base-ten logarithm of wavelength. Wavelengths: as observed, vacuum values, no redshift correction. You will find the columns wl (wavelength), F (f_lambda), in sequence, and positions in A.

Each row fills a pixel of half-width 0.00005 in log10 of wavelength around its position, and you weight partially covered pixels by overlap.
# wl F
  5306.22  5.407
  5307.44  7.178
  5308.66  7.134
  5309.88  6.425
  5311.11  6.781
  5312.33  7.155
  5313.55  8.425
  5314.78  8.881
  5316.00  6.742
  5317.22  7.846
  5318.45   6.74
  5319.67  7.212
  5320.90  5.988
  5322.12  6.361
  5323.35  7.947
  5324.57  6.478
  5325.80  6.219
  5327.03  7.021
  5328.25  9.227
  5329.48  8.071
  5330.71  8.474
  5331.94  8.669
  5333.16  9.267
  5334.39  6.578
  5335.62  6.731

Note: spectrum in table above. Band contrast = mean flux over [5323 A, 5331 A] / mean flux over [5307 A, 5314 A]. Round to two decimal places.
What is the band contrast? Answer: 1.06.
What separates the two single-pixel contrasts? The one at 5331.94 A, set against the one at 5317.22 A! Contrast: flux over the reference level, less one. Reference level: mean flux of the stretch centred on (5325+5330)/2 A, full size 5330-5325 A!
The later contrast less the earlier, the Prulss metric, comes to 0.11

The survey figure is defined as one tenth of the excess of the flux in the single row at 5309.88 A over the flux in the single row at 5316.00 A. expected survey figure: -0.03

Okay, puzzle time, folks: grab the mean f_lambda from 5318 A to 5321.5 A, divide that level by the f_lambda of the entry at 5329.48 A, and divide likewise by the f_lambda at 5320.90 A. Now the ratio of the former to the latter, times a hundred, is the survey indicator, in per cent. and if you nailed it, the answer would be 74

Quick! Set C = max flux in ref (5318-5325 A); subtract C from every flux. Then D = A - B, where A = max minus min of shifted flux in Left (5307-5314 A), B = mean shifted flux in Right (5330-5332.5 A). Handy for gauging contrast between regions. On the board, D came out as 1.4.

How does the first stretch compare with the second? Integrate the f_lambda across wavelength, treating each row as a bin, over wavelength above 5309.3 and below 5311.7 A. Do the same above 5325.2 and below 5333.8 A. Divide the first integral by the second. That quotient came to 0.23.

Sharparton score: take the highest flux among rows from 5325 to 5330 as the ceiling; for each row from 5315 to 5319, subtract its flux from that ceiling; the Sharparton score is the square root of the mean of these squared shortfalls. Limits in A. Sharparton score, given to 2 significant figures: 2.2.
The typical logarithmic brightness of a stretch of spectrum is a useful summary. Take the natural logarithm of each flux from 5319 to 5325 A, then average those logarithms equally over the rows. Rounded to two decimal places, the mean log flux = 1.91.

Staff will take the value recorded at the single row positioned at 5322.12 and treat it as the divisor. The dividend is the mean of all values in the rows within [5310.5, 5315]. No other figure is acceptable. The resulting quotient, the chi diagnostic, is 1.2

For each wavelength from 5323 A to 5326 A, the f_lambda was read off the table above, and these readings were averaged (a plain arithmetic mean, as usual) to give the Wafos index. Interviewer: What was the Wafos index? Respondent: 6.88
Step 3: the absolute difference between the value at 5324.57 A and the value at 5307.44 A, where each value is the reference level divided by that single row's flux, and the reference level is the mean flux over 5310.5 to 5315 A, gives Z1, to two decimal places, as 0.12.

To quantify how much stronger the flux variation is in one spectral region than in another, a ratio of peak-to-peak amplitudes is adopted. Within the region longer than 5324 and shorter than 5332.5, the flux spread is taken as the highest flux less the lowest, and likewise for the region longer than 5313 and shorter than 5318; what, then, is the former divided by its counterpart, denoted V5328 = 1.4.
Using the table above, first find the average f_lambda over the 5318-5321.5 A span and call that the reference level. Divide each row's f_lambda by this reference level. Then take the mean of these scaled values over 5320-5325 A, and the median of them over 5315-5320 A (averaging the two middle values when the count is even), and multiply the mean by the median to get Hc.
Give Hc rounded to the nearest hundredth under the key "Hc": 1.06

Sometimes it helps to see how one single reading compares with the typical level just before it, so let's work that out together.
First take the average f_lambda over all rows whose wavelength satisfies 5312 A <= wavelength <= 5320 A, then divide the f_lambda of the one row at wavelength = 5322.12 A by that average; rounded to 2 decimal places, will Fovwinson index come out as 0.84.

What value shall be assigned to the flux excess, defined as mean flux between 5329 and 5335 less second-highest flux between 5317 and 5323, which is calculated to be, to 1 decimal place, 1.0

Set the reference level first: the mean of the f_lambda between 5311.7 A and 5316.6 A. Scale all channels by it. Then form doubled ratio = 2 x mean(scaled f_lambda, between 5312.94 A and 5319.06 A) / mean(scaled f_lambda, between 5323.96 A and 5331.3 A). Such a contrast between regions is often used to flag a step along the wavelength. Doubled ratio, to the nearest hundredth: 2.04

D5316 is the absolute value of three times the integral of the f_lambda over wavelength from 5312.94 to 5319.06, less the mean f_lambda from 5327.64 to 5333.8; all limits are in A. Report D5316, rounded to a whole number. 133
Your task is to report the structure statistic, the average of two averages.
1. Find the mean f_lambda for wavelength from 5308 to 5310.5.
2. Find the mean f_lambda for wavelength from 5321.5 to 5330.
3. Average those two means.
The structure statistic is 7.1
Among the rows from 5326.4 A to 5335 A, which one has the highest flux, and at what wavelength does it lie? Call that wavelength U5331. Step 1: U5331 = 5333.16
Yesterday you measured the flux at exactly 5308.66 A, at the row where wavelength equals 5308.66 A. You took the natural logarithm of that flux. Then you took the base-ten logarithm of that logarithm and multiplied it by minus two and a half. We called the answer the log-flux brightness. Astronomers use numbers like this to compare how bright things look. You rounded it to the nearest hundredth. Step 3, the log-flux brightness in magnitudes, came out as -0.73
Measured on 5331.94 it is -0.84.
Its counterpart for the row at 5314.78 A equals -0.85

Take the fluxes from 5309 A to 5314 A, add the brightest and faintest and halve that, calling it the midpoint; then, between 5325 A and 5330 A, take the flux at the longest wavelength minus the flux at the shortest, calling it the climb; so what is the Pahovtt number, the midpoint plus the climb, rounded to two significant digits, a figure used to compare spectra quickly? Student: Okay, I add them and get 9.3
